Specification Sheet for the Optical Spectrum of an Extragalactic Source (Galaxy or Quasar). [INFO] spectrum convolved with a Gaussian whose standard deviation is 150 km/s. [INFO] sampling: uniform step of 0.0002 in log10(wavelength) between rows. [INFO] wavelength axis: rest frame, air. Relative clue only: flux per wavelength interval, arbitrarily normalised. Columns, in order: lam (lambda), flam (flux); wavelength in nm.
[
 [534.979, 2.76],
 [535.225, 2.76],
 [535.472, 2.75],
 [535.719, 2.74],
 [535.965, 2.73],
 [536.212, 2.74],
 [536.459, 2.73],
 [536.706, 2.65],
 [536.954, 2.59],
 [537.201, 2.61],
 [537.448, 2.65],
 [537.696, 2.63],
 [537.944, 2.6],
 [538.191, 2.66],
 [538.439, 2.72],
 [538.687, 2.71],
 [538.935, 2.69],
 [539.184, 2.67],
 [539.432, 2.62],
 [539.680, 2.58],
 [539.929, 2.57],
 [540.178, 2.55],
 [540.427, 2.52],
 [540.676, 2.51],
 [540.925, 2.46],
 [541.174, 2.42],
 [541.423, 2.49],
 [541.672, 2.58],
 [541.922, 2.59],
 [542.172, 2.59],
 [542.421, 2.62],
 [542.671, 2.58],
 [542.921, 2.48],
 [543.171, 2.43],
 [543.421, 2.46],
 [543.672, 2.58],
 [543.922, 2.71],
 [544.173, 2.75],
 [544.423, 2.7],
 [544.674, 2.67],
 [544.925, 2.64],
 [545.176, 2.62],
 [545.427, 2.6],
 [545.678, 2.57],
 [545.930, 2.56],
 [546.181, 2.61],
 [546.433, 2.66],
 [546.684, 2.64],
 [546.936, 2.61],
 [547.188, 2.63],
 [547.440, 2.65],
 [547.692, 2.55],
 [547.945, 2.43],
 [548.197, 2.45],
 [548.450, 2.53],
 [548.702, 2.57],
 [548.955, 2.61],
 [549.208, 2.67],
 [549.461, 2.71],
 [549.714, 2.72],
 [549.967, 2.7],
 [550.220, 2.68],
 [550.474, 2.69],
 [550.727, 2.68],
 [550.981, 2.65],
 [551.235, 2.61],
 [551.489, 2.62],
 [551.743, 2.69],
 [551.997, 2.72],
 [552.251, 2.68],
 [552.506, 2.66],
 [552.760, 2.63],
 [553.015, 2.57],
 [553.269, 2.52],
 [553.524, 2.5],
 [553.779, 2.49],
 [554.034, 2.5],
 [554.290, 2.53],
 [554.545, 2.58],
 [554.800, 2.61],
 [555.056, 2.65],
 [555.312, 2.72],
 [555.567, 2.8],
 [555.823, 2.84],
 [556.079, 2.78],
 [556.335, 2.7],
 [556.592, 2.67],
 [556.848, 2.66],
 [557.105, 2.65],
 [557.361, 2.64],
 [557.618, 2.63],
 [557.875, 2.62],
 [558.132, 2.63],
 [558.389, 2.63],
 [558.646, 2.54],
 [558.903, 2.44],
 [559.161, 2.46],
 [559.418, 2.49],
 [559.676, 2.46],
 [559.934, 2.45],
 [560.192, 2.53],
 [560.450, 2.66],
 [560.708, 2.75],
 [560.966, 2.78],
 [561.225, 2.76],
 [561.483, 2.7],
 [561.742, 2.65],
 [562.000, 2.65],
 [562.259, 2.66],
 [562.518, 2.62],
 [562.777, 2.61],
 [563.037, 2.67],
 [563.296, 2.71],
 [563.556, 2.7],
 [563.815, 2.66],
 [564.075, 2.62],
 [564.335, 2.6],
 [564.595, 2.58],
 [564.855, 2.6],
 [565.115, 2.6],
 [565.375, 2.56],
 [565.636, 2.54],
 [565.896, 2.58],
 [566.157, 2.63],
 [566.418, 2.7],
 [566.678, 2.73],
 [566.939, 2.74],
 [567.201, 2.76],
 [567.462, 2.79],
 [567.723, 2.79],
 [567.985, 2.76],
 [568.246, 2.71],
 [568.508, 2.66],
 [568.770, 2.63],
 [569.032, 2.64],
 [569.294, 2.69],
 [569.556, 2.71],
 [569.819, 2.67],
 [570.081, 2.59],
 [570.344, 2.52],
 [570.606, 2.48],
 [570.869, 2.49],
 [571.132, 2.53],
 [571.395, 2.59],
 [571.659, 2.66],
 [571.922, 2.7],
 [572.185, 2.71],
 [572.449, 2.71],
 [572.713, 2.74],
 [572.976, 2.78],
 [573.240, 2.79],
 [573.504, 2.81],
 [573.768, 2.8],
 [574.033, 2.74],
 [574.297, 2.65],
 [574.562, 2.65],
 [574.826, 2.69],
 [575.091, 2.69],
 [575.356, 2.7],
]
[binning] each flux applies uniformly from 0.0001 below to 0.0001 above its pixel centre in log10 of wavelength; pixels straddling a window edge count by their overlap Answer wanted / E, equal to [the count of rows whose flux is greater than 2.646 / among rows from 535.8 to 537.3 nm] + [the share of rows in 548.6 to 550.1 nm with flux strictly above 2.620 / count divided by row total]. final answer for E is 4.7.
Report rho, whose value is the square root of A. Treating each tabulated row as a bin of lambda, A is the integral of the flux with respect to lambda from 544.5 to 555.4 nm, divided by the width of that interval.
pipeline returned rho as 1.62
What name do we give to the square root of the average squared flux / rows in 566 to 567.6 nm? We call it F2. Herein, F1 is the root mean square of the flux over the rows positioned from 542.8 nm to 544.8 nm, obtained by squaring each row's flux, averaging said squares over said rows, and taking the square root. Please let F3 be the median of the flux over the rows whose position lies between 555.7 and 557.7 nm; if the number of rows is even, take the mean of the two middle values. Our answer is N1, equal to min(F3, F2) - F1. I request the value 0.06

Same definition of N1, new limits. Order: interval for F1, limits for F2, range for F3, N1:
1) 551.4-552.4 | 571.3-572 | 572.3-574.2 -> -0.03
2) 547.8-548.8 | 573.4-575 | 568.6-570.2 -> 0.16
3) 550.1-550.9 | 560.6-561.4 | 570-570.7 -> -0.16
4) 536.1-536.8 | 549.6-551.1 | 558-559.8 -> -0.22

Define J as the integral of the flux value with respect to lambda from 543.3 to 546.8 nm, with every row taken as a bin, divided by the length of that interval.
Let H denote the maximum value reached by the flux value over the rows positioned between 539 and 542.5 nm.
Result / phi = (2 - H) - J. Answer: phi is -3.30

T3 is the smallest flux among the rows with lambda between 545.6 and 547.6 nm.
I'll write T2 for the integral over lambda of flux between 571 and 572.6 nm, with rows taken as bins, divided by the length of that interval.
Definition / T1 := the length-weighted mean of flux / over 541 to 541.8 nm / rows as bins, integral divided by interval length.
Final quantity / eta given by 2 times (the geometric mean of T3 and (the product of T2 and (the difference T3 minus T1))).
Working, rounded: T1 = 2.50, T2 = 2.65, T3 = 2.56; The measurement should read 1.3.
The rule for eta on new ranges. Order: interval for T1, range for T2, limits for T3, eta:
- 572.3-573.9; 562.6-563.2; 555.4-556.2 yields 0.5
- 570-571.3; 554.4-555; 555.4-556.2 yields 2.7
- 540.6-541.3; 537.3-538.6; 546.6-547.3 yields 2.0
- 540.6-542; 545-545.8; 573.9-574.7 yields 2.0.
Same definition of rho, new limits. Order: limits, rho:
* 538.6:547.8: 1.61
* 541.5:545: 1.61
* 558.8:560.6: 1.58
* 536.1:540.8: 1.62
